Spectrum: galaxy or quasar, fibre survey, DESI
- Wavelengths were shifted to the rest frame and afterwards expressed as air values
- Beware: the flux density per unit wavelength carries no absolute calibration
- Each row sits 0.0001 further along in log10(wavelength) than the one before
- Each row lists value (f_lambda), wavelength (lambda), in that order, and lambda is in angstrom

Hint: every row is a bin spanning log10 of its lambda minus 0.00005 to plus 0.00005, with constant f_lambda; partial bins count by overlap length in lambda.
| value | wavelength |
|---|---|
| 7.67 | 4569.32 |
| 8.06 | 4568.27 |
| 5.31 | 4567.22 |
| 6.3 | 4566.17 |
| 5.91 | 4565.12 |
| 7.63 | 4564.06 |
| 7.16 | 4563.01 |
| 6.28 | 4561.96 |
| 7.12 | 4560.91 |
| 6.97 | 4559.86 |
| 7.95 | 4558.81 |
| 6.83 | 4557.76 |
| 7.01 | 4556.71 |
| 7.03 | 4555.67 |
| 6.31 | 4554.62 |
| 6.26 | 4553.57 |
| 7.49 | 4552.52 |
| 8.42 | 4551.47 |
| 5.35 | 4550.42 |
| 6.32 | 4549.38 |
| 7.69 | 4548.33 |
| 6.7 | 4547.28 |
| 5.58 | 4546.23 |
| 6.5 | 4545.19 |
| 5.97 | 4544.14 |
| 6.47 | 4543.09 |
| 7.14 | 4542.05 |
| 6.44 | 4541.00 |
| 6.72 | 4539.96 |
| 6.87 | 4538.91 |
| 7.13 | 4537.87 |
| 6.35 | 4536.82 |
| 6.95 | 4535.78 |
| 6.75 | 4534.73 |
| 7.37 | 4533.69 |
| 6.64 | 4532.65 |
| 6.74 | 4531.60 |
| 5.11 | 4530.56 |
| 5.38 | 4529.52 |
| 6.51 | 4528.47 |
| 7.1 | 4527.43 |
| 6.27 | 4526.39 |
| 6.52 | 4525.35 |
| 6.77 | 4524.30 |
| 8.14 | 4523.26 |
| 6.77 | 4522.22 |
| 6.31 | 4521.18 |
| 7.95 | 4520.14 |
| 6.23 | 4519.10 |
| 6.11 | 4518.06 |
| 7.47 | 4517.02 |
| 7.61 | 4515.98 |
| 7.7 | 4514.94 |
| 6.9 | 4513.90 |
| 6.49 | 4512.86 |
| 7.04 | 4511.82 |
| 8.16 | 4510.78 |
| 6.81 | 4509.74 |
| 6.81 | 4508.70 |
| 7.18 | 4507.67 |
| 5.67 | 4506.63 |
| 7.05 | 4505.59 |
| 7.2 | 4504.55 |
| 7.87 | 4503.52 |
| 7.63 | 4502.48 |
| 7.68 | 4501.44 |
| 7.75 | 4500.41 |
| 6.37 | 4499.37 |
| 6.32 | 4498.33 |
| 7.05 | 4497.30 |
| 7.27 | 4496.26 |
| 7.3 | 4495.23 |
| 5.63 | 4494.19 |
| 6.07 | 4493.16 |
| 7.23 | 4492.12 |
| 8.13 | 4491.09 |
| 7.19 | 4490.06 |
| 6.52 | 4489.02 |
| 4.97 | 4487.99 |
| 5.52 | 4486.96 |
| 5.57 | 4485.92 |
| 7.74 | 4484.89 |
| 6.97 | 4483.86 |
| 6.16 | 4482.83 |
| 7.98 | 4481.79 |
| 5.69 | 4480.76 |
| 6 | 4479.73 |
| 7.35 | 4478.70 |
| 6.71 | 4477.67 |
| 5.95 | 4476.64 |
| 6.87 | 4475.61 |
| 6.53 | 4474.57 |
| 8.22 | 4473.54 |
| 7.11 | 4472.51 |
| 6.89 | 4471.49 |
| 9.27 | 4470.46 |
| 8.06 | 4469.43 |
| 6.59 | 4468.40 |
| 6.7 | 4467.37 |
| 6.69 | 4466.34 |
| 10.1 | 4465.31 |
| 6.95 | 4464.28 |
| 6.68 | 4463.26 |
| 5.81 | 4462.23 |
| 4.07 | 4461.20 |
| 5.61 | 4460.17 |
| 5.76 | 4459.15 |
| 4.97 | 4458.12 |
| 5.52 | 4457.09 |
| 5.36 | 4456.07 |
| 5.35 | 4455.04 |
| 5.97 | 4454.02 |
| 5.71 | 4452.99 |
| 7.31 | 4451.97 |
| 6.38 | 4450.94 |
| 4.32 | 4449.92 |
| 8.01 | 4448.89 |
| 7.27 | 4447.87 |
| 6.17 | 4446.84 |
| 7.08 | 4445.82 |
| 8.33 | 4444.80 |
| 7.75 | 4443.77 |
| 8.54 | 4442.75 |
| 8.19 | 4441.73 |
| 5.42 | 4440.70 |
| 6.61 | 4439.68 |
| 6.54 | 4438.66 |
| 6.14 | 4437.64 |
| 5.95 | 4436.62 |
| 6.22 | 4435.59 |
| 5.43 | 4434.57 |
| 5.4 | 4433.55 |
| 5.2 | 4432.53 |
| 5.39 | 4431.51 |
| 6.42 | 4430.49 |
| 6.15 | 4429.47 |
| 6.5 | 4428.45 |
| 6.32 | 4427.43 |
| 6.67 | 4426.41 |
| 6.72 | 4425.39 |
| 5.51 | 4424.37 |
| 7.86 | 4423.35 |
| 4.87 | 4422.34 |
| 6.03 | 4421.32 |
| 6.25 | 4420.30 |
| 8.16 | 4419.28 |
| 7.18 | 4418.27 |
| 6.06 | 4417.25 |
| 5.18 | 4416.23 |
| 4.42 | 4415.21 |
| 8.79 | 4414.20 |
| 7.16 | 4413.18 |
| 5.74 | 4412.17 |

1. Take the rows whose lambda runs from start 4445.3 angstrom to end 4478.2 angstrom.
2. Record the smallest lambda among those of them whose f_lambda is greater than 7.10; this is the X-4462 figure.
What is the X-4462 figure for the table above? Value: 4447.87 angstrom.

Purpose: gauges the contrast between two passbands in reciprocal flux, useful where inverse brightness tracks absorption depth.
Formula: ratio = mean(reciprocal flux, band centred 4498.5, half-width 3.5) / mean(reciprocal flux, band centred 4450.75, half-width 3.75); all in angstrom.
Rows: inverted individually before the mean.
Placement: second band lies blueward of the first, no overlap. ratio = 0.88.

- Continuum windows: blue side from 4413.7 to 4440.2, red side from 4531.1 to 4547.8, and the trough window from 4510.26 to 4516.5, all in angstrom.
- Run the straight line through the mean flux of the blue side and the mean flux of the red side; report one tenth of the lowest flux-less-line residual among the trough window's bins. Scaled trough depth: -0.01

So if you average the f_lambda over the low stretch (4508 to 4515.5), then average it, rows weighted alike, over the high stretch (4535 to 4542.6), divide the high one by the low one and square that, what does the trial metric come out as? 0.91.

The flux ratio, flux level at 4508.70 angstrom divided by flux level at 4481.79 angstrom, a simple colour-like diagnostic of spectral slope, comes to 0.85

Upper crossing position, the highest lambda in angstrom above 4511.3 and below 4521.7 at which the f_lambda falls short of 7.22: 4521.18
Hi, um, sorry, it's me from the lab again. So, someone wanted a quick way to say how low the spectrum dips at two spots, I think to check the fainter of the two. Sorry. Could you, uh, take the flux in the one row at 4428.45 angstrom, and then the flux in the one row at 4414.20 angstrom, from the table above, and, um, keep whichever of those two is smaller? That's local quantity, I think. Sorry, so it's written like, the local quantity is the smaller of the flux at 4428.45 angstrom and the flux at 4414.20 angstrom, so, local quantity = 6.50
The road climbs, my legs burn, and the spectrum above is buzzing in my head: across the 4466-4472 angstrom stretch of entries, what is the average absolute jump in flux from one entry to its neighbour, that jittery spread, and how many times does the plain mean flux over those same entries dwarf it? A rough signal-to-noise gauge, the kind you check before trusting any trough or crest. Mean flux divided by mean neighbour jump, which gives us 7.1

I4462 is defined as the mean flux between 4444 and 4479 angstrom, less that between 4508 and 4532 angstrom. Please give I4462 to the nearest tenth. -0.2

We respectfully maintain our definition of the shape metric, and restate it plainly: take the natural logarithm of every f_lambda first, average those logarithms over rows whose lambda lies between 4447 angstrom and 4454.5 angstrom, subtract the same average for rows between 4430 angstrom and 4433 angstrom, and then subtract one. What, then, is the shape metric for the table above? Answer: -0.89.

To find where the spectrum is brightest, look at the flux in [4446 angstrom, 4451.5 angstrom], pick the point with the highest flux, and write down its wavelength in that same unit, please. 4448.89 angstrom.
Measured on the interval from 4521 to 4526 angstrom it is 4523.26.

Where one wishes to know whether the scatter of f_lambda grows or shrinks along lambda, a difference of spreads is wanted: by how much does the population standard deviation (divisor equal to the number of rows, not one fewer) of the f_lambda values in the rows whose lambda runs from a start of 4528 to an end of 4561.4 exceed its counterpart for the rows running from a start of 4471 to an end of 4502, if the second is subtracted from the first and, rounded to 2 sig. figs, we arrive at -0.12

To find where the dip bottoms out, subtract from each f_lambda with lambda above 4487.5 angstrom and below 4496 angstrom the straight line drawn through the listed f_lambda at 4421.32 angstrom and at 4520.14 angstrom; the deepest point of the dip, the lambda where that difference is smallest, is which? 4487.99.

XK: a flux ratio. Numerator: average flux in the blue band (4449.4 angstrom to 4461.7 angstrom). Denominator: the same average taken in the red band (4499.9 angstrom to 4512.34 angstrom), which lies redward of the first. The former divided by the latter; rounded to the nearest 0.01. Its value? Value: 0.76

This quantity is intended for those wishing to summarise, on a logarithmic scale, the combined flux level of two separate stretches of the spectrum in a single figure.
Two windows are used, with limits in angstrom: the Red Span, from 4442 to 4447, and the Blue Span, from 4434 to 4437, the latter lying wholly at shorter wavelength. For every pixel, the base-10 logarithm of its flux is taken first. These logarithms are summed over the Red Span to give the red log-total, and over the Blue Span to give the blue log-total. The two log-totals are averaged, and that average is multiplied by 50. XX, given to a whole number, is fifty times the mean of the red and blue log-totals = 167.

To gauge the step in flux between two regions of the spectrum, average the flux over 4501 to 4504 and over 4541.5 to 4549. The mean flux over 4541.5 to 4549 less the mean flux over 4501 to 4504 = -1.1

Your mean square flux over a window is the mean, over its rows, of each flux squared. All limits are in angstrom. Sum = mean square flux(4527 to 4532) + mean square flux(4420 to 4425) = 77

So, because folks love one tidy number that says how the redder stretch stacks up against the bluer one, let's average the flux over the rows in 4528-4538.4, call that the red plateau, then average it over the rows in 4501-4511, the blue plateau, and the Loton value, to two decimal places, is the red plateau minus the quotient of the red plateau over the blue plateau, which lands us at 5.59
